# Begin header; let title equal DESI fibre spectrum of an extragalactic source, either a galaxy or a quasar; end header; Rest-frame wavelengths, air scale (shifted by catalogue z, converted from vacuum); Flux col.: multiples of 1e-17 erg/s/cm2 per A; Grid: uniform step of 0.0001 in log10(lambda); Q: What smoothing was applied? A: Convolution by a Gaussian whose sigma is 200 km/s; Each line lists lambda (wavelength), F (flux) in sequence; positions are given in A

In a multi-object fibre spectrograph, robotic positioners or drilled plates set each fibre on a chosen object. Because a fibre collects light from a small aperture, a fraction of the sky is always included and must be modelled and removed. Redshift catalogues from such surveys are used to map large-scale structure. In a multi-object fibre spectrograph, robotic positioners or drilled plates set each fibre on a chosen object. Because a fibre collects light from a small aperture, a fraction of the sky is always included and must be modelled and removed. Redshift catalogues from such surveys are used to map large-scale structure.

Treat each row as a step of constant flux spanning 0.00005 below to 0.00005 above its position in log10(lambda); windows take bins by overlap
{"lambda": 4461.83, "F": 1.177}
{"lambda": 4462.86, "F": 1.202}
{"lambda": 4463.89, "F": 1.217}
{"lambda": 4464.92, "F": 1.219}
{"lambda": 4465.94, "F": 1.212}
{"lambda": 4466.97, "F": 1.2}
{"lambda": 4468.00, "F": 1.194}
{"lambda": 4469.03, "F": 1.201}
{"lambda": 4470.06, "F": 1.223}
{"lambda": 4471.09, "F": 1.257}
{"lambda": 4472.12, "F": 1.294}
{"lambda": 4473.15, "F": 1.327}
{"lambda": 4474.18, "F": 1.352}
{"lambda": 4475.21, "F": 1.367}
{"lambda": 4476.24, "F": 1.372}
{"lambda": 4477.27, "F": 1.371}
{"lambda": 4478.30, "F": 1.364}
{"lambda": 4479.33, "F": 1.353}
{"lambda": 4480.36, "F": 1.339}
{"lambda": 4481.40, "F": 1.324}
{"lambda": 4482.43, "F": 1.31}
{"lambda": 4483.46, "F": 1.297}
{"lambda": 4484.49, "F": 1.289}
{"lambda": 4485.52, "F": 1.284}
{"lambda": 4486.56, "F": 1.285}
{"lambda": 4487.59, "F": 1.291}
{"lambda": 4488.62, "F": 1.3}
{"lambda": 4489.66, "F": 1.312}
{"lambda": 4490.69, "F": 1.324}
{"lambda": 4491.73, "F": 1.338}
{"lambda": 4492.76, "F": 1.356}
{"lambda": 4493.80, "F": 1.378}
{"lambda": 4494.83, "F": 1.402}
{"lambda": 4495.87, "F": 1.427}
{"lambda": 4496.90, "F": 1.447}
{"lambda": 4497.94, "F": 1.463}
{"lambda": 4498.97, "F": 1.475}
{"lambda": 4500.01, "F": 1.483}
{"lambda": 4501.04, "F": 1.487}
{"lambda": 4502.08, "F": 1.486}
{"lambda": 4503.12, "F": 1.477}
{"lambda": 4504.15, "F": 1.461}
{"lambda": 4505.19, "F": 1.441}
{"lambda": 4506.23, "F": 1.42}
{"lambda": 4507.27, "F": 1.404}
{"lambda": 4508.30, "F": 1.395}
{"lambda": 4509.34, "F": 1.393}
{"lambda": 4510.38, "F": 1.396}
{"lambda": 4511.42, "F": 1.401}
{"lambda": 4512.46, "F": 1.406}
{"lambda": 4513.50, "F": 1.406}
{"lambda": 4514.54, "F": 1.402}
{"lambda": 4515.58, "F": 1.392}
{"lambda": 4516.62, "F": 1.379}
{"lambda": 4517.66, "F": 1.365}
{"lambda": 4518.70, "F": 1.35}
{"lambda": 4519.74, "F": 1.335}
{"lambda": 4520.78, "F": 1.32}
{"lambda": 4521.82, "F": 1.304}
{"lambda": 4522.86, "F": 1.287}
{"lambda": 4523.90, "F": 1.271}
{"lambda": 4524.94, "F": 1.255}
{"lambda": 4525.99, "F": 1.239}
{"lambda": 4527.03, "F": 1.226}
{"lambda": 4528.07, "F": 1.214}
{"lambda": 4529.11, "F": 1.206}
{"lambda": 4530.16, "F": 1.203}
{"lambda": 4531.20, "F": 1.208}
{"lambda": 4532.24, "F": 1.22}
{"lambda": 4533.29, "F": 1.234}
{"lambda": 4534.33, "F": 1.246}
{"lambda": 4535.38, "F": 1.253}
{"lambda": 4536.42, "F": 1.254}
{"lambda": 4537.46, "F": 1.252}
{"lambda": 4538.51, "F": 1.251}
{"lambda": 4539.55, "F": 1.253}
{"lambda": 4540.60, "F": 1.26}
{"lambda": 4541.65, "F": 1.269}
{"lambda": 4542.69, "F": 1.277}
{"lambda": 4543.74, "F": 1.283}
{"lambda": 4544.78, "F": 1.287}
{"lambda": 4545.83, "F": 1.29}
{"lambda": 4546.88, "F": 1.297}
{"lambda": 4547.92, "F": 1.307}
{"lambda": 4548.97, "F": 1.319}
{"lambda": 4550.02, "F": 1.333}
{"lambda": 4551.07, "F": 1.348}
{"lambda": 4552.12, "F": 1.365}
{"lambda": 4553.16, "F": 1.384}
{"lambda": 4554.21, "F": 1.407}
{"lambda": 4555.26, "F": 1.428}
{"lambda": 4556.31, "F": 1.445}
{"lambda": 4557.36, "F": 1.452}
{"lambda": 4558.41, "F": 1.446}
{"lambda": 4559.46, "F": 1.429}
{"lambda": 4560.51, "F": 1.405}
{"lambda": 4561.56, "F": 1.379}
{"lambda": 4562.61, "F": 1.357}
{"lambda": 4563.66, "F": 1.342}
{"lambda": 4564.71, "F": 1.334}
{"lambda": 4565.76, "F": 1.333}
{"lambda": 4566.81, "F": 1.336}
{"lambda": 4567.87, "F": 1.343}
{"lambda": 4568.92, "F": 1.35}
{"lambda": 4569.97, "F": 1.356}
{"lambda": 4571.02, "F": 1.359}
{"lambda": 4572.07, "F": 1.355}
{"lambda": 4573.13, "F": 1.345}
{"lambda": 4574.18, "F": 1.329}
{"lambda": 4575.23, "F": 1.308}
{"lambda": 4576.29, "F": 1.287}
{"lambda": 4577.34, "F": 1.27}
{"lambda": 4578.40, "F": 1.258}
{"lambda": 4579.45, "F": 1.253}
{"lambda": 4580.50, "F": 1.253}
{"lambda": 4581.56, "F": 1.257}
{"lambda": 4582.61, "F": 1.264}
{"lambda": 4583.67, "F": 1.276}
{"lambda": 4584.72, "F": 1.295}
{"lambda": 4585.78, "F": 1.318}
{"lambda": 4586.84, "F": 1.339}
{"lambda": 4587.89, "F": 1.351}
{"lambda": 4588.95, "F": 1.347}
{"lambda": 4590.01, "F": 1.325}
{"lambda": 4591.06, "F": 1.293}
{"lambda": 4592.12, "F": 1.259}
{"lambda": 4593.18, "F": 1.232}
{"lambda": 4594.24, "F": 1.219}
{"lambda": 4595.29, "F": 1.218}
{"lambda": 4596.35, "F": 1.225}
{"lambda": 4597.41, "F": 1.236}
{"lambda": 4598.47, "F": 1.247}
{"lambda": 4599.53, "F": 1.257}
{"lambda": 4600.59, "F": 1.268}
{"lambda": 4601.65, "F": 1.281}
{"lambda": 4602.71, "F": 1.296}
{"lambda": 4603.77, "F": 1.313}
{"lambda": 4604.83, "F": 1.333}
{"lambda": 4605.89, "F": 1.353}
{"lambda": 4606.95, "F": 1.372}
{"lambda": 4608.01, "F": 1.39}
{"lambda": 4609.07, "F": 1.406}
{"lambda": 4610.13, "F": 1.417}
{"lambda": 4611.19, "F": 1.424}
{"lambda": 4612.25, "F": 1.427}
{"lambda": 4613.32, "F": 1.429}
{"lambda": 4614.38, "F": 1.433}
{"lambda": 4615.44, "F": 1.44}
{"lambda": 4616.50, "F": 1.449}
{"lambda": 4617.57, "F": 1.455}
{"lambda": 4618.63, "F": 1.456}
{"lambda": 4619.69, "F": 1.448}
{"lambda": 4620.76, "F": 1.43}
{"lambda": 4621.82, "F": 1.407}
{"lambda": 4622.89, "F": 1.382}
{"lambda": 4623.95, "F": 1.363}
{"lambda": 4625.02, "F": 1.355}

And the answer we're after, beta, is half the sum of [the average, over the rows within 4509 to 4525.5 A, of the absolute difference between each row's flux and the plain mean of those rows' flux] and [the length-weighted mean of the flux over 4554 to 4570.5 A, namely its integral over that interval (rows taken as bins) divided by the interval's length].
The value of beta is 0.714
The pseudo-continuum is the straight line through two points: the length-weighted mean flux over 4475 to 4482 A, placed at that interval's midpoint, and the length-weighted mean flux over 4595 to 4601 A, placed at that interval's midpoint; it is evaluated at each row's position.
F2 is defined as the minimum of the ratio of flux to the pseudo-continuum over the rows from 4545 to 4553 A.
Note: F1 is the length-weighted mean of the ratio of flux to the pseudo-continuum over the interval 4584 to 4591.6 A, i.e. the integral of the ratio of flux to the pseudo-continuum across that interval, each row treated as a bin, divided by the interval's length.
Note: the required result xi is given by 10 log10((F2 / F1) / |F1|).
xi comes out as -0.5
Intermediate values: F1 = 1.06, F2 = 1.00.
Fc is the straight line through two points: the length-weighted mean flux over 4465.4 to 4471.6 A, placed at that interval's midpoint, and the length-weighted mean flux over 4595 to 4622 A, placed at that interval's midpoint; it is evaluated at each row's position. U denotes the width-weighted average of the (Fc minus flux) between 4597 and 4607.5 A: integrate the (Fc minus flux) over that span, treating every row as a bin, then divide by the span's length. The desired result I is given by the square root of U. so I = 0.24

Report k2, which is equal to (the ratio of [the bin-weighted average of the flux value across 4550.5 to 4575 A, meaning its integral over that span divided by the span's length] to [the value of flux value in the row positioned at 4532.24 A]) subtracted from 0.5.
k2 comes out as -0.63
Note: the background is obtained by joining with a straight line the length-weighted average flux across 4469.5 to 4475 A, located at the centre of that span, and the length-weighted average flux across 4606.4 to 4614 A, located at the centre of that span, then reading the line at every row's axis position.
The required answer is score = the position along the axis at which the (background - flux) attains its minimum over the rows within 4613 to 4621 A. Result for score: 4618.63 A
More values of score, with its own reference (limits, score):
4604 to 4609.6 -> 4609.07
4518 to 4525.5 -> 4518.70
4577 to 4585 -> 4584.72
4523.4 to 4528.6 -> 4523.90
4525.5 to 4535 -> 4525.99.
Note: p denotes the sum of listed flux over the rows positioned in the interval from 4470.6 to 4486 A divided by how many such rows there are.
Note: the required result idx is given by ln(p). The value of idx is 0.283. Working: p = 1.33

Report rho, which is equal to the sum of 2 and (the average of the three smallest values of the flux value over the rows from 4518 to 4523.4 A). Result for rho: 3.30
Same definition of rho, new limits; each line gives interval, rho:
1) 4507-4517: 3.39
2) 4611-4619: 3.43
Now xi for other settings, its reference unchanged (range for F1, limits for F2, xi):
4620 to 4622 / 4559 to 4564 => -1.1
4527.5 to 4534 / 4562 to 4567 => 0.8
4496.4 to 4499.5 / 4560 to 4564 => -0.5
